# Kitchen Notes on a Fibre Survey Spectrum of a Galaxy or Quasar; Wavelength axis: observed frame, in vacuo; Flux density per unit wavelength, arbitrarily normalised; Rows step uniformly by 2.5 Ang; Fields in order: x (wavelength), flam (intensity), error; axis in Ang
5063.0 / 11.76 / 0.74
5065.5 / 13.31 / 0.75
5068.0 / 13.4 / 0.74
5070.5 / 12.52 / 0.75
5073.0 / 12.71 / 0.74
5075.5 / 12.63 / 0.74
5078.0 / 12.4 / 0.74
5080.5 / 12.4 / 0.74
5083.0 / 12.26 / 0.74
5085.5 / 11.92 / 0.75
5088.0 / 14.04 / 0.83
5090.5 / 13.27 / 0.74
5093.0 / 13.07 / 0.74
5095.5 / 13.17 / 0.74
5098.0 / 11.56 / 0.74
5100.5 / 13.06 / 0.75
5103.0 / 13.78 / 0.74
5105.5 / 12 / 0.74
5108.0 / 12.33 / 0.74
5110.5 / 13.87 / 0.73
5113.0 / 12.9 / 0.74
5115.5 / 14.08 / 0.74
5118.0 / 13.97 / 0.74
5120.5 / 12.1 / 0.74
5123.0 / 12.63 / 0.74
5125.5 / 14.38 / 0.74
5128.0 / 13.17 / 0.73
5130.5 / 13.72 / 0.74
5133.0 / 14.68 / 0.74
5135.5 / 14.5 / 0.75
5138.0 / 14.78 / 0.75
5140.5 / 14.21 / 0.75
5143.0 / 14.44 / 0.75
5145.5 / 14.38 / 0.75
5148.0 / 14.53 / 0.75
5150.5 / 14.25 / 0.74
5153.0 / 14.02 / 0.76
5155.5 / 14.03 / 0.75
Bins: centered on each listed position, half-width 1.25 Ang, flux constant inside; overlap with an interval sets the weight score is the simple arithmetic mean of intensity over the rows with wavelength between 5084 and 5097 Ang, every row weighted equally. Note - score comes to 13.1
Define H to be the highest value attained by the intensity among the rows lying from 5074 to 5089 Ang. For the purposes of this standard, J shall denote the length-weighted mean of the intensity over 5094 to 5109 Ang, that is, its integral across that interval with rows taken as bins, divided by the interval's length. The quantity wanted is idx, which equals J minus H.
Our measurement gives -1.4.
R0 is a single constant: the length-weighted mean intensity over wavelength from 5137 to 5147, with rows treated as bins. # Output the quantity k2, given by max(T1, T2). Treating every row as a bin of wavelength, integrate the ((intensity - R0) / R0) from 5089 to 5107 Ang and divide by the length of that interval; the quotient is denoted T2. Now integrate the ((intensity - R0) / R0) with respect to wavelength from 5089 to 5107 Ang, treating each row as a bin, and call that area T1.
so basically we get -0.11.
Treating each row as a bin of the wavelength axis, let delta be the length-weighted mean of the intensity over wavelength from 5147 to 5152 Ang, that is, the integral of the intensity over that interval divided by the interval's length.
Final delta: 14.4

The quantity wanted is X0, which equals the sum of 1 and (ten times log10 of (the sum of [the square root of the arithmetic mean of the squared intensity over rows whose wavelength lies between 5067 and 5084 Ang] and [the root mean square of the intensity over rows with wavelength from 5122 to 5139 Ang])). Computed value 15.25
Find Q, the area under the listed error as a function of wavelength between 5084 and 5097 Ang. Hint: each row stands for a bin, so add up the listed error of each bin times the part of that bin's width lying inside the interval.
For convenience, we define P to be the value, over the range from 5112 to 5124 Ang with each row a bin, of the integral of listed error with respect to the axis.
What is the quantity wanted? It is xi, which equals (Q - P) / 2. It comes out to 0.5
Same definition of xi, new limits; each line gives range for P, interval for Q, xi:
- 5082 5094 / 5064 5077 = 0.3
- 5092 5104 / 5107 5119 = 0.0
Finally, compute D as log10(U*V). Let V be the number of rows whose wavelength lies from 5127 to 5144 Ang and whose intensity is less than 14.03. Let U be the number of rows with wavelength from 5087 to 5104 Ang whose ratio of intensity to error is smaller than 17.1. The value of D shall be 0.6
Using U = 2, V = 2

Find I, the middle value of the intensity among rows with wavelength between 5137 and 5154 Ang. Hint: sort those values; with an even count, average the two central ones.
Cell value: 14.4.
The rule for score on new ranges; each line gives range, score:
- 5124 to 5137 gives 14.1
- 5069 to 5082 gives 12.5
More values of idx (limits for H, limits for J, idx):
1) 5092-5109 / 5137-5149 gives 0.7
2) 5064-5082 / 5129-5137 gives 0.9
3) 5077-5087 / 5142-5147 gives 2.0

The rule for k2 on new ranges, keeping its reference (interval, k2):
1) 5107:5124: -0.09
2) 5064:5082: -0.12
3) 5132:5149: 0.06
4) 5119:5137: -0.06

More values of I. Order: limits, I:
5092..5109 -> 13.1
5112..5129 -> 13.2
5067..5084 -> 12.5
